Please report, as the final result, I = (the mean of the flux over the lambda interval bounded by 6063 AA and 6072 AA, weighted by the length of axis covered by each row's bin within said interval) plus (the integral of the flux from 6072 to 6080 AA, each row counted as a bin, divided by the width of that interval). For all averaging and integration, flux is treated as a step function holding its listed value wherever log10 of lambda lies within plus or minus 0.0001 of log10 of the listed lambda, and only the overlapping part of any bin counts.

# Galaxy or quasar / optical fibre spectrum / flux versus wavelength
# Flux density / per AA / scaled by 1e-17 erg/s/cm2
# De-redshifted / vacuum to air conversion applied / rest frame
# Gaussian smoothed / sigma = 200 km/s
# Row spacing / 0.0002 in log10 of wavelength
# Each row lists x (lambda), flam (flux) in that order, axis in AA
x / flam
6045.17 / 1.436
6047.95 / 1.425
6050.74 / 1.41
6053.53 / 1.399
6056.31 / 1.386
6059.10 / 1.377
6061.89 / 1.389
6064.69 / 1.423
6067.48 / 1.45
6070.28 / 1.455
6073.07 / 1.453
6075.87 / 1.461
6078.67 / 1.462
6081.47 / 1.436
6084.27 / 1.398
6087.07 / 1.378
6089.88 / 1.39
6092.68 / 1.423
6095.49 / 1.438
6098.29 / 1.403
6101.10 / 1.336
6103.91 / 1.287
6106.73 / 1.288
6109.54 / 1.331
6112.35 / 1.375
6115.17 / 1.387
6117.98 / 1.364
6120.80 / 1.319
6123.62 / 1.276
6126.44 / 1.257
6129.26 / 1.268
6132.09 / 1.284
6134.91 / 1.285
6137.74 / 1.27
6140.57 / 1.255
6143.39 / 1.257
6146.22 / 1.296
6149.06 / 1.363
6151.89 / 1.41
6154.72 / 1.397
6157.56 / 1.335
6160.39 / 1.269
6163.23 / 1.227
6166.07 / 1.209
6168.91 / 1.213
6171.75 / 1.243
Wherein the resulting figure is 2.90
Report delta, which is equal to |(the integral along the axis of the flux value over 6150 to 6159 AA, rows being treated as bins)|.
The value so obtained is 12.4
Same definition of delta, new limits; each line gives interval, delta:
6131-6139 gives 10.2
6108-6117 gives 12.3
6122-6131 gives 11.4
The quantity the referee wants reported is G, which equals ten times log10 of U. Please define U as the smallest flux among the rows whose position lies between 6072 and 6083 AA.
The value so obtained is 1.57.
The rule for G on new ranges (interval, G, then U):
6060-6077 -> 1.43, 1.389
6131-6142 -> 0.99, 1.255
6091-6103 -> 1.26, 1.336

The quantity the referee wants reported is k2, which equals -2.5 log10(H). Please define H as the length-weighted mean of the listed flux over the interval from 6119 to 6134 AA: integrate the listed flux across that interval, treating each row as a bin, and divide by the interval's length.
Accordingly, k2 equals -0.27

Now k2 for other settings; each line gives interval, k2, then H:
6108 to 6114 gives -0.33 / 1.35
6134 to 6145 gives -0.26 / 1.27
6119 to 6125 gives -0.29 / 1.30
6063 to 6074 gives -0.40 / 1.44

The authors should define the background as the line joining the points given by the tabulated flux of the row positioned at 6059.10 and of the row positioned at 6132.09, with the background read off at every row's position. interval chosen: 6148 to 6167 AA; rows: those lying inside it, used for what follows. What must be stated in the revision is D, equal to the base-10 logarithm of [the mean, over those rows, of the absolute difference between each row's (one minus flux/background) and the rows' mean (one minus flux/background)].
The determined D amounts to -1.3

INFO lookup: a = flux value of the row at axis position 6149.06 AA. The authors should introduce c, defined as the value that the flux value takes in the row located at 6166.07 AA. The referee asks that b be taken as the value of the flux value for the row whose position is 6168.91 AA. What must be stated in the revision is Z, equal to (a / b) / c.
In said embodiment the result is 0.93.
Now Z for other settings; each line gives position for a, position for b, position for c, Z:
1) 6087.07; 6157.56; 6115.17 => 0.74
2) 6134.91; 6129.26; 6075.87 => 0.69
